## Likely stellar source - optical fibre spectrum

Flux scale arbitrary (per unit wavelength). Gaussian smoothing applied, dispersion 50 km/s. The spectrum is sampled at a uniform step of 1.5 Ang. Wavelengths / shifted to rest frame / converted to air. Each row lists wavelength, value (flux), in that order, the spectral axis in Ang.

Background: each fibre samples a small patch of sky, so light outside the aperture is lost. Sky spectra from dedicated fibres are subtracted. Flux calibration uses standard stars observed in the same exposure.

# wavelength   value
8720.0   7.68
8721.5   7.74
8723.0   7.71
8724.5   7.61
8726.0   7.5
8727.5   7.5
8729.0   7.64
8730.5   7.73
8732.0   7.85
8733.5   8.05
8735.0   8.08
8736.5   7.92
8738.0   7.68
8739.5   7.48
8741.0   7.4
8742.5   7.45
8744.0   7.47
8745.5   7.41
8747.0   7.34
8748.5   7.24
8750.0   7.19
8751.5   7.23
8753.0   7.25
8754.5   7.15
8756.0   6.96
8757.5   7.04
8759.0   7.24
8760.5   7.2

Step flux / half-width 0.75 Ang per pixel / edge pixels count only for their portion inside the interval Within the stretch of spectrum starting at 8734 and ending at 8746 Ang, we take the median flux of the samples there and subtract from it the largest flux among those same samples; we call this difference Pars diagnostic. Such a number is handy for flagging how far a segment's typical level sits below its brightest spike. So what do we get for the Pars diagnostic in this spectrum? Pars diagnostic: -0.605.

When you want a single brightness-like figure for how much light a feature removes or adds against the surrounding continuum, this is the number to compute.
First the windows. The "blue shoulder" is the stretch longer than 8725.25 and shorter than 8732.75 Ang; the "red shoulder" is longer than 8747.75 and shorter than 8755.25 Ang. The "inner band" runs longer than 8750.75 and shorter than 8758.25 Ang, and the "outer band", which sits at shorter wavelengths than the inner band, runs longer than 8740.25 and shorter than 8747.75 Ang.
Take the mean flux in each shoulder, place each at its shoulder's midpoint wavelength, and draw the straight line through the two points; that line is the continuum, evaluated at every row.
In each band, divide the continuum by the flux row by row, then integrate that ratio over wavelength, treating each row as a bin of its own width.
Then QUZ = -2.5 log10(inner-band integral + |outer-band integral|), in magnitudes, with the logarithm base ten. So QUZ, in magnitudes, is -2.94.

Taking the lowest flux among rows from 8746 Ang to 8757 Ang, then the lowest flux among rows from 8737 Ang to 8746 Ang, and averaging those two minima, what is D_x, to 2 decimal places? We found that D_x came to 7.18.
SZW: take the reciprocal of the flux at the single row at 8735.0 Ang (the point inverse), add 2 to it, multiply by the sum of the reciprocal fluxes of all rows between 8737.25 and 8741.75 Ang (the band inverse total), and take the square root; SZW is 0.921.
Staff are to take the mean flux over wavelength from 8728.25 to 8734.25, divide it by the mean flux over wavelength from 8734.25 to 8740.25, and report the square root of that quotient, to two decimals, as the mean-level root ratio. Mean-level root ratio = 1.00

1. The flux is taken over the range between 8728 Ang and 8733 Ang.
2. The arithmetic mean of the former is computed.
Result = 7.7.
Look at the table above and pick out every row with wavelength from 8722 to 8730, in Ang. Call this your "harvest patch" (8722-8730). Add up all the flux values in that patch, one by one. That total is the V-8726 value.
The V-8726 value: 38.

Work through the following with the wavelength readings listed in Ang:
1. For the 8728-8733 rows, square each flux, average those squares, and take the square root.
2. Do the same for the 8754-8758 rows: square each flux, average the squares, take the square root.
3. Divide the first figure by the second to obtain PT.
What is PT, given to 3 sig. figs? 1.10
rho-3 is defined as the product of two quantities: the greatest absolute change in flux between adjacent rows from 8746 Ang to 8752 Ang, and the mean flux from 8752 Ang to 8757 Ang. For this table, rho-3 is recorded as 0.7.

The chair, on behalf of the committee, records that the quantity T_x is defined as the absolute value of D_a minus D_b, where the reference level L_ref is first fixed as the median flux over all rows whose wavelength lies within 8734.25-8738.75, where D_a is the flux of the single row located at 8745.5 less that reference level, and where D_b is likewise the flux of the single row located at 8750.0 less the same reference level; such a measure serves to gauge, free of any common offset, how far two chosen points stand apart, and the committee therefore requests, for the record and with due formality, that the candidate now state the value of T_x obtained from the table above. 0.22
